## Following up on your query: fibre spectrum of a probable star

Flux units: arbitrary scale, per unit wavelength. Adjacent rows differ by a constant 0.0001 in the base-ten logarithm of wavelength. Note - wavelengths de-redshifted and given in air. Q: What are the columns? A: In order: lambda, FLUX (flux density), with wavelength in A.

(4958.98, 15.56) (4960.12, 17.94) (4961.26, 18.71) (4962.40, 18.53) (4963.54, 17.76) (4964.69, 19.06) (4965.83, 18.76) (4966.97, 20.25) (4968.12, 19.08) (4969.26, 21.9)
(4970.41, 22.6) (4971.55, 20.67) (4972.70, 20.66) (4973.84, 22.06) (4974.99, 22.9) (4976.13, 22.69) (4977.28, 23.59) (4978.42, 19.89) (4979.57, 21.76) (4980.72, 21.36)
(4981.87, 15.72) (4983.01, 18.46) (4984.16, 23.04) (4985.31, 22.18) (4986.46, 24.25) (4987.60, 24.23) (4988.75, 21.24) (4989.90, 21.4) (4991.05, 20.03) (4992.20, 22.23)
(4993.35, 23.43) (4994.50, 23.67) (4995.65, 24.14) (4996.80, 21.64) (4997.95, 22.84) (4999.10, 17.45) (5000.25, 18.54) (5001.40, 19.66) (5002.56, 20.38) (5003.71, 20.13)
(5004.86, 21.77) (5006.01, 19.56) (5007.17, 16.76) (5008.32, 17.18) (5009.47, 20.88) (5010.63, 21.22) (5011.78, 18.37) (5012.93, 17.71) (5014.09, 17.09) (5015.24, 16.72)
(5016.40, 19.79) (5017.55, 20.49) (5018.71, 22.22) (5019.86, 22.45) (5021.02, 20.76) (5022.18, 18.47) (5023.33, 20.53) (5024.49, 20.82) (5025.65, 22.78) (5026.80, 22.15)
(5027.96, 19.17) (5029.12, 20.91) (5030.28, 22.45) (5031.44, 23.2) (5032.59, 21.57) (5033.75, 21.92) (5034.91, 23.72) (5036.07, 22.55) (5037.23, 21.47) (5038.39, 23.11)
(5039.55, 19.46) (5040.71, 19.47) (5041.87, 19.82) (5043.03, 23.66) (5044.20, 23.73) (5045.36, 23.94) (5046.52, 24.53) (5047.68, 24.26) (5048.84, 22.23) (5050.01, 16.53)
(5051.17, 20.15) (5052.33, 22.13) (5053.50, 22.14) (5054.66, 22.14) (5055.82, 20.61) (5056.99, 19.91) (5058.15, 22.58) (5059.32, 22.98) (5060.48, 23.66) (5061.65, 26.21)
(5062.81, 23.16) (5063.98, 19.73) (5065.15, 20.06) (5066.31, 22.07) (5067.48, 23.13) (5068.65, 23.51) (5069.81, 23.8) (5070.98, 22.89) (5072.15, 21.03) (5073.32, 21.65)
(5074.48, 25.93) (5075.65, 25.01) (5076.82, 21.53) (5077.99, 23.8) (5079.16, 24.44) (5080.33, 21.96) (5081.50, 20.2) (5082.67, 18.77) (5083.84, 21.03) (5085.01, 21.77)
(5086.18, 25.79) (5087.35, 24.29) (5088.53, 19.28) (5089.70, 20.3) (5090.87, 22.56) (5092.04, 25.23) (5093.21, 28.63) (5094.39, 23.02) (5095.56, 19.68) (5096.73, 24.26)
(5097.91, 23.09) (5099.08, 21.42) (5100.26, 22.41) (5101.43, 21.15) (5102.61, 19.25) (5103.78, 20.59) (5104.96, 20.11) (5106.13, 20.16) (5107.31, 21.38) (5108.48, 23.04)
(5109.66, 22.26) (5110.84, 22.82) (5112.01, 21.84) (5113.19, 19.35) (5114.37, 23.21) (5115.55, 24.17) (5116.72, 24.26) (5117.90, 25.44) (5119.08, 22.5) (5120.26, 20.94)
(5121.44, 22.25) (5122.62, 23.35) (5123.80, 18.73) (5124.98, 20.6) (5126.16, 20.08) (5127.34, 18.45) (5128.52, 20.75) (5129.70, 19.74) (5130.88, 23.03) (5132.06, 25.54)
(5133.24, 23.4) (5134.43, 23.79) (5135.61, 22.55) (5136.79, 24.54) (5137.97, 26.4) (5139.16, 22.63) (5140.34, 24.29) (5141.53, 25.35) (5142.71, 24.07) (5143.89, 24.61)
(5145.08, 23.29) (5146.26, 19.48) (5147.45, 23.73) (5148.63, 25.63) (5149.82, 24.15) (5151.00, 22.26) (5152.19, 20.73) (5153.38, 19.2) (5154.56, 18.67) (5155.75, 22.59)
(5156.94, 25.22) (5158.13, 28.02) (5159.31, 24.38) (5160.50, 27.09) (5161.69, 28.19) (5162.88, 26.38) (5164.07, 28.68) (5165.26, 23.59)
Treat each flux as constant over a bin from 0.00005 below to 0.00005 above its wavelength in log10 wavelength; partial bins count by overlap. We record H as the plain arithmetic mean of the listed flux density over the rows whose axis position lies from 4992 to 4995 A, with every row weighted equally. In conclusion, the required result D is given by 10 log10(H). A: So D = 13.6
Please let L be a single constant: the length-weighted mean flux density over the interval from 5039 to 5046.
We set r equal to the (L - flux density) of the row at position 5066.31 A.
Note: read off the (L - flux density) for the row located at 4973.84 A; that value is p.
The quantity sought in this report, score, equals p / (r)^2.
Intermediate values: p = -0.4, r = -0.4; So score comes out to -2.7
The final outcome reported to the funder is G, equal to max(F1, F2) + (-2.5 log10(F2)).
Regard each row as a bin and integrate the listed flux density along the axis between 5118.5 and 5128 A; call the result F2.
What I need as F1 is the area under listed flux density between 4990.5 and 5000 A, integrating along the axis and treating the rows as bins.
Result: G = 202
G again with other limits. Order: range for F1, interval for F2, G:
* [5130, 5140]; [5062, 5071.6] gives 233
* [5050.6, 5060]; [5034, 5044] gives 211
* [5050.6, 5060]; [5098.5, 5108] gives 197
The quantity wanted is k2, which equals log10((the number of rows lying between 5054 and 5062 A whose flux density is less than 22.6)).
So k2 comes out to 0.60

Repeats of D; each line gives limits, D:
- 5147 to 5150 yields 13.9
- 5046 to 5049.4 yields 13.7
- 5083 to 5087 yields 13.6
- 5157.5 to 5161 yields 14.2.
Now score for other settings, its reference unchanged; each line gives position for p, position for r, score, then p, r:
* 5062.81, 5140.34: -0.2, -1.5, -2.6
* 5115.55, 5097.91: -1.3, -2.5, -1.4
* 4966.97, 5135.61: 2.0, 1.5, -0.8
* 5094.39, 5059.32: -0.8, -1.3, -1.3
